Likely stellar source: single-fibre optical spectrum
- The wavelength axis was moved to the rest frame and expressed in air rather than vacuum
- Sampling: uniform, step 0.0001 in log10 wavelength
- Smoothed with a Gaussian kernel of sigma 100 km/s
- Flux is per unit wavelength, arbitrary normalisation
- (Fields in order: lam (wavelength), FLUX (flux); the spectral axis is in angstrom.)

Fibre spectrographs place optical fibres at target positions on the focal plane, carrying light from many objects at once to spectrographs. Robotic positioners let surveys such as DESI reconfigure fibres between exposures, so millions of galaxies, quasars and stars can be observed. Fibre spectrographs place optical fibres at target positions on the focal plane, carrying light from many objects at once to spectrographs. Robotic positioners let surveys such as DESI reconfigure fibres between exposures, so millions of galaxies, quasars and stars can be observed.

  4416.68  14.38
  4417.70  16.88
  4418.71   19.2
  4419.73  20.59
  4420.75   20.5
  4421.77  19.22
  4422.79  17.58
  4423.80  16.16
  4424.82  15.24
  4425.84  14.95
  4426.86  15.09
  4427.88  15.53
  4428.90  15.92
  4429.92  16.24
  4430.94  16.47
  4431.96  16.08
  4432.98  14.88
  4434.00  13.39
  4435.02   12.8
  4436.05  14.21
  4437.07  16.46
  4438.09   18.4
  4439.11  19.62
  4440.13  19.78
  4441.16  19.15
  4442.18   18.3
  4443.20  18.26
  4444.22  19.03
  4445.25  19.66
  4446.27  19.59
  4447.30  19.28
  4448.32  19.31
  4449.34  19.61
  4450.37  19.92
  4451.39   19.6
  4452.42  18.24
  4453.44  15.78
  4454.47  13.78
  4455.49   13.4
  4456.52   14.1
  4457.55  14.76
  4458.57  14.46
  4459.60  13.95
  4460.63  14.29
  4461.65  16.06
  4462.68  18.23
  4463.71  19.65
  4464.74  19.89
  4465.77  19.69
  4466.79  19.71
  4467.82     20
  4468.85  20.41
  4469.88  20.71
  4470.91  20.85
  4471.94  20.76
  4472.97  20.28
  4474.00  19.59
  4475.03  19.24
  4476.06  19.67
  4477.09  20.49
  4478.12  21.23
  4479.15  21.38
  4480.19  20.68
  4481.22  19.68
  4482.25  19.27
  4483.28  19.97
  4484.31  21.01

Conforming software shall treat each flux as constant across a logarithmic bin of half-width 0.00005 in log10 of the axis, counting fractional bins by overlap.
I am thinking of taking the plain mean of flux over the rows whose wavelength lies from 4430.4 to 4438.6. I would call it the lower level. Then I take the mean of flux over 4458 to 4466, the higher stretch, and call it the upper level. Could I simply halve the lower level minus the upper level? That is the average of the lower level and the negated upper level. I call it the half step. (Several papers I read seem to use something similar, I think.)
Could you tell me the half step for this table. -0.8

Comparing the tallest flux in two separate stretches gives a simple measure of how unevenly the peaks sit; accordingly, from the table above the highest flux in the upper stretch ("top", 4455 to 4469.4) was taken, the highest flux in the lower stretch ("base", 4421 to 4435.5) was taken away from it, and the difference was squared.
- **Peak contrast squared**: 1.4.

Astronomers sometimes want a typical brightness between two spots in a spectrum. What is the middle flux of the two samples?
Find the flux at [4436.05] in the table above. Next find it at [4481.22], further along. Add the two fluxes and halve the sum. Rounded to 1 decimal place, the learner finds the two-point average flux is 16.9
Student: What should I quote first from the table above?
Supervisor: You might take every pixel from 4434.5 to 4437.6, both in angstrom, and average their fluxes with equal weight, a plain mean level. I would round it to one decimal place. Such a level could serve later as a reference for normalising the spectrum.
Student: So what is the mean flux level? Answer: 14.5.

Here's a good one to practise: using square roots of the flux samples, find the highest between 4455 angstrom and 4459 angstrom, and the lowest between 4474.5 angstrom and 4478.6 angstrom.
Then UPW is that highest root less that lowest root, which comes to -0.5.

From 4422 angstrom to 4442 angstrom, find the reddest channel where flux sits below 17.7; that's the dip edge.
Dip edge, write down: 4437.07 angstrom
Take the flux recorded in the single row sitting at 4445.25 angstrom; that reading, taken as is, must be 19.66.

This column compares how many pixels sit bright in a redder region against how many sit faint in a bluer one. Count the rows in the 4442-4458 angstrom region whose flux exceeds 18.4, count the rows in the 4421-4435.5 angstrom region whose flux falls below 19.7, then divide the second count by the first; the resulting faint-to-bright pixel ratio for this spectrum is 1.75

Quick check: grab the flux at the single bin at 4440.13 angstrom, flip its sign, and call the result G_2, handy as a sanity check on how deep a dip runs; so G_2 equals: -19.8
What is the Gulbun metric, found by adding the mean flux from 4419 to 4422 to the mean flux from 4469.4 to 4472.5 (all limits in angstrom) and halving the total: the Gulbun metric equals 20.4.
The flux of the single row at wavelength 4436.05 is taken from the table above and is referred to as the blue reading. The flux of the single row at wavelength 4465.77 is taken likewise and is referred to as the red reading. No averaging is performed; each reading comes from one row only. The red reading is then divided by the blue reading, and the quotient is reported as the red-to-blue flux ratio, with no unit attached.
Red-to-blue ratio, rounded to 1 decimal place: 1.4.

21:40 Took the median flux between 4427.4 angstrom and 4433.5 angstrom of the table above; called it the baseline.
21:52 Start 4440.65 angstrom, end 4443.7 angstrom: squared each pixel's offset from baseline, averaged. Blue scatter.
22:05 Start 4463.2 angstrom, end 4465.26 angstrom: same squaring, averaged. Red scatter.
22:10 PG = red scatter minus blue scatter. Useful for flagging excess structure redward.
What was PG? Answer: 7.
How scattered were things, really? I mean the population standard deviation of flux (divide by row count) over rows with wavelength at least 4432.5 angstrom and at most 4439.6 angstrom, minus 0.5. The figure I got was 1.89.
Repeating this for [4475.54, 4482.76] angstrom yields 0.26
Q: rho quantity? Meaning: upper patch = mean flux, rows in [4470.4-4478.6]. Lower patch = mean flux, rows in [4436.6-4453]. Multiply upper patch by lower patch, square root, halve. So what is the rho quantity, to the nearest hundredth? 9.81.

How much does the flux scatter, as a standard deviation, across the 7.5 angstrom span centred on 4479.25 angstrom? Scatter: 0.8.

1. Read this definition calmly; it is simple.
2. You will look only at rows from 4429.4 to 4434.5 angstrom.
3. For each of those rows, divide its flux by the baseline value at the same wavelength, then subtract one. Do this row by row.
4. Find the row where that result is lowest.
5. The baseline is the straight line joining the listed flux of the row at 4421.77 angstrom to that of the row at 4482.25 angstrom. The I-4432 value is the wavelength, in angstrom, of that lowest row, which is 4434.00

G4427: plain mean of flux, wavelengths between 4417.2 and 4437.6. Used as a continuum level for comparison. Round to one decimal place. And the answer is 16.4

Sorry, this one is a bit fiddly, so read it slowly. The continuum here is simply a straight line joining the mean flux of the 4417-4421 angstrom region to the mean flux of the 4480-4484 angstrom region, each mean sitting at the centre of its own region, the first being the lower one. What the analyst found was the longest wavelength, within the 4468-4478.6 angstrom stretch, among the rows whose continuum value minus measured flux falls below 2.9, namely 4478.12 angstrom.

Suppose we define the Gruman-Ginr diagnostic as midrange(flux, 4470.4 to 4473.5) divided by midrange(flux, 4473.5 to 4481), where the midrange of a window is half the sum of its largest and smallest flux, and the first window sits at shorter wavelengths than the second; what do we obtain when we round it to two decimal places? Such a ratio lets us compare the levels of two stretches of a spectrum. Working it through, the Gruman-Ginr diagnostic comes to 1.01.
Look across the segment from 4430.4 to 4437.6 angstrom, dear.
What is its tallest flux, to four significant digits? 16.47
